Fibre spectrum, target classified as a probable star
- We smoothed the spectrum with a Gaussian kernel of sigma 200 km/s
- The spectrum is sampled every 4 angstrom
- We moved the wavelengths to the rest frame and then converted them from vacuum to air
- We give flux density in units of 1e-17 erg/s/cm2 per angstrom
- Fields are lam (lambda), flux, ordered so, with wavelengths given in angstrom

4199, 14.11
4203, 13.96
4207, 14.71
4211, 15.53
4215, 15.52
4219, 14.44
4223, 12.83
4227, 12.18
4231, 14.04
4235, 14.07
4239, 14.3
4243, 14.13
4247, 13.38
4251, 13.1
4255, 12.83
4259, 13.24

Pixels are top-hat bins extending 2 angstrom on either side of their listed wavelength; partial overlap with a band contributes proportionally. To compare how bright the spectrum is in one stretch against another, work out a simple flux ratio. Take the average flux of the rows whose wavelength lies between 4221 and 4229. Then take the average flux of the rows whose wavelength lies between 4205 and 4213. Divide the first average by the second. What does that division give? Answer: 0.83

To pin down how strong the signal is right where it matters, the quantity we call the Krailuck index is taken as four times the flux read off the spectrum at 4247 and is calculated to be 53.5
